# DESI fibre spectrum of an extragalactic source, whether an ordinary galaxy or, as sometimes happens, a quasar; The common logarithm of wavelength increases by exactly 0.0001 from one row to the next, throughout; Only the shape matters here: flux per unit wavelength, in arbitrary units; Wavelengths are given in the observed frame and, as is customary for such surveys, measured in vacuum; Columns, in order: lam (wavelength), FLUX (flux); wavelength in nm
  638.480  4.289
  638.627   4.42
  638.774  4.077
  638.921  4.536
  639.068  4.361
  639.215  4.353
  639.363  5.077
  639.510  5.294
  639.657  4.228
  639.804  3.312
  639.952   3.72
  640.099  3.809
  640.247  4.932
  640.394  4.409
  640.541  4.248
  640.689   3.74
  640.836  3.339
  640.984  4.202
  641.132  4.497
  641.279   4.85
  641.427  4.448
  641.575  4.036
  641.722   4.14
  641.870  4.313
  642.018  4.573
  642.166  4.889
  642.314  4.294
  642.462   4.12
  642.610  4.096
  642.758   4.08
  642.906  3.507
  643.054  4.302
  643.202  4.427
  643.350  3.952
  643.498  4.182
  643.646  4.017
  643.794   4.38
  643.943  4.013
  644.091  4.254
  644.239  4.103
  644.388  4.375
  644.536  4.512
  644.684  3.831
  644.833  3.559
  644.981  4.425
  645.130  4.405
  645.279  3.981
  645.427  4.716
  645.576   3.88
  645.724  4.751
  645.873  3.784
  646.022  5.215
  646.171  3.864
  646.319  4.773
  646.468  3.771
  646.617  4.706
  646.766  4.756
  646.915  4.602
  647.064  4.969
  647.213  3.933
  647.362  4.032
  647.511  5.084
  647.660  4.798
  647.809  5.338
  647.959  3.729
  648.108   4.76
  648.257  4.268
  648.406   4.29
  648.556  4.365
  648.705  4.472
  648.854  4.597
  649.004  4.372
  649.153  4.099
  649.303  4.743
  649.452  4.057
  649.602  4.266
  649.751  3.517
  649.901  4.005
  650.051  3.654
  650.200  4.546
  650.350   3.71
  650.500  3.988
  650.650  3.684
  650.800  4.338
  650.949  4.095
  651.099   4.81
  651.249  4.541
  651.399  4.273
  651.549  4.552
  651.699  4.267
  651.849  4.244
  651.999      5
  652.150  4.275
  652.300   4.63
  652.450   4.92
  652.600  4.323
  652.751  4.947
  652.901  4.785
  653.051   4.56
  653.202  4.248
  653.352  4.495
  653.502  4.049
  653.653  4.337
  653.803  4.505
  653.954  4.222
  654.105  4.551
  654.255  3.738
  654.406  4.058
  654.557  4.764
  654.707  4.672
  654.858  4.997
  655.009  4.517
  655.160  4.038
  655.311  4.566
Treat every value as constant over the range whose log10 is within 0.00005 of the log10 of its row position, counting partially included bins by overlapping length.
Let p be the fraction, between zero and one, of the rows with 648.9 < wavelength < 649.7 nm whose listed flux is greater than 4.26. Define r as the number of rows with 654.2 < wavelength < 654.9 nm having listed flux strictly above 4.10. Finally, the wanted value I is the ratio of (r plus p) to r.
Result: 1.20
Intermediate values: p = 0.60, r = 3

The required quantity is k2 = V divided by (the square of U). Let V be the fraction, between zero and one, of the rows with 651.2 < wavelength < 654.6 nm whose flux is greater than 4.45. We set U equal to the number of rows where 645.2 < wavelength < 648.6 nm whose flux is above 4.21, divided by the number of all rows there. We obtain 1.2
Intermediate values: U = 0.65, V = 0.52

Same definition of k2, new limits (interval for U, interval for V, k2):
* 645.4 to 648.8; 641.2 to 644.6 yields 0.4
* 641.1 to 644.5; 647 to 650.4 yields 1.4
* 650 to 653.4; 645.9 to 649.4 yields 0.9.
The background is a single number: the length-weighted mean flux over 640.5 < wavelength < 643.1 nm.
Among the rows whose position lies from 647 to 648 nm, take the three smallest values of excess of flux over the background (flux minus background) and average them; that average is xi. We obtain -0.30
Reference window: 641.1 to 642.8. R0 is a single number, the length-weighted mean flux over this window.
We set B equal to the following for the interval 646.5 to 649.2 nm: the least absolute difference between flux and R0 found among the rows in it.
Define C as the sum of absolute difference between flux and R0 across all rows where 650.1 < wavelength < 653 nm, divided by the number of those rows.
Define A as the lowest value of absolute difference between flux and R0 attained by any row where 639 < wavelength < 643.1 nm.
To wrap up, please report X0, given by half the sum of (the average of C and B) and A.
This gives 0.08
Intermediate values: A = 0.002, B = 0.002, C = 0.31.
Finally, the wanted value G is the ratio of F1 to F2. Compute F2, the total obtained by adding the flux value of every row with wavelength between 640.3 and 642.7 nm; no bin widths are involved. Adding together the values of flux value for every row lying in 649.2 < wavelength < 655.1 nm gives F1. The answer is 2.5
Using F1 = 170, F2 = 68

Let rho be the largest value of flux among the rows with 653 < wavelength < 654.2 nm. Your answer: 4.56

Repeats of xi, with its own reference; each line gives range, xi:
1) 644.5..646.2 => -0.48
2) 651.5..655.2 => -0.26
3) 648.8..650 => -0.34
